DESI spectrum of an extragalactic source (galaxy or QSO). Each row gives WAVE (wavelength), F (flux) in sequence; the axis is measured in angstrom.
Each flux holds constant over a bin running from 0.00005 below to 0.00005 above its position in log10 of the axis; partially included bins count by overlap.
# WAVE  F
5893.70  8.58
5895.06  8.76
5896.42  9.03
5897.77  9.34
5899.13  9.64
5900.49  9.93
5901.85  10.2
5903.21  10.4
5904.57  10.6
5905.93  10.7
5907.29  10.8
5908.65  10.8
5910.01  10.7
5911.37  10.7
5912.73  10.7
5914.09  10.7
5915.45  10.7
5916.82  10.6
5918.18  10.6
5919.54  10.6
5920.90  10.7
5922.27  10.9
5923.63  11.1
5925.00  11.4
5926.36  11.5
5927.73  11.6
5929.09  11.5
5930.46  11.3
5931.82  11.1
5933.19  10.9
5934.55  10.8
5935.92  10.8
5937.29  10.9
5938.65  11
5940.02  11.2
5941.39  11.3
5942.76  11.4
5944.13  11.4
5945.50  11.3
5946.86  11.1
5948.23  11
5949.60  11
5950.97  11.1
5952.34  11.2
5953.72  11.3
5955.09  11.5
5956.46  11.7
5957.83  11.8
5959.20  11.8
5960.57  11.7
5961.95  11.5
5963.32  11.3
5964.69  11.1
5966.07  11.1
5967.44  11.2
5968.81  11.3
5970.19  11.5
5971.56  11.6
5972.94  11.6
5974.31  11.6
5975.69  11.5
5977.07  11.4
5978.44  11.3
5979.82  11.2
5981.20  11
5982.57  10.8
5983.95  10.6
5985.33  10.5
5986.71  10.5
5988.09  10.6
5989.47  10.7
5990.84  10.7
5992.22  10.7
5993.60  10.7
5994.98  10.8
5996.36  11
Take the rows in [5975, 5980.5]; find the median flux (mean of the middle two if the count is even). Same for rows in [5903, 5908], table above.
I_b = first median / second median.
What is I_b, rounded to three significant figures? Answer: 1.07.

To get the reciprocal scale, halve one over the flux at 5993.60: 0.0467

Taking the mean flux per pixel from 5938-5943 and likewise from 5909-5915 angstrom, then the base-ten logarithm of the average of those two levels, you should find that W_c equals 1.04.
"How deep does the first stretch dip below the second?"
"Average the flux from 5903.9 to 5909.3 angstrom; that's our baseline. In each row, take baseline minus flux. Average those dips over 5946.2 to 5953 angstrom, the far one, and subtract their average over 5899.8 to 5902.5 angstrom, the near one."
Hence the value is -1.0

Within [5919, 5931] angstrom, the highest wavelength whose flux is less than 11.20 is 5923.63 angstrom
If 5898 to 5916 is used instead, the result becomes 5915.45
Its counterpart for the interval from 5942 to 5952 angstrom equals 5950.97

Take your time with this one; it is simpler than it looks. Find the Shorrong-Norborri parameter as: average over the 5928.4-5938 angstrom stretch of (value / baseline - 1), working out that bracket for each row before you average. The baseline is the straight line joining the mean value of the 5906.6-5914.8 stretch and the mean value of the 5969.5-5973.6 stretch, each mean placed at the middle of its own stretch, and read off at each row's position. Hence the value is 0.000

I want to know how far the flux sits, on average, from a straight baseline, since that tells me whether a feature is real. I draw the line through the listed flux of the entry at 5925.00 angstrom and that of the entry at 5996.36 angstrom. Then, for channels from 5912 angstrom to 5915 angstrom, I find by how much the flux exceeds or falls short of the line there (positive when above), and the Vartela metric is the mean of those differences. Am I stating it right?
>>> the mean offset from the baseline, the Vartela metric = -0.8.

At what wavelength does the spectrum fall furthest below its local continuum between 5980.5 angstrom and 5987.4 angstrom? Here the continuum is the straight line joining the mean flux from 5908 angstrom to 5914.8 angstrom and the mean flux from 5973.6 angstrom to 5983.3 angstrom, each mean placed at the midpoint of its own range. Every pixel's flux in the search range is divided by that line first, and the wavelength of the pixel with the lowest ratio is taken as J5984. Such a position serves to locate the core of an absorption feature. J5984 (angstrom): 5986.71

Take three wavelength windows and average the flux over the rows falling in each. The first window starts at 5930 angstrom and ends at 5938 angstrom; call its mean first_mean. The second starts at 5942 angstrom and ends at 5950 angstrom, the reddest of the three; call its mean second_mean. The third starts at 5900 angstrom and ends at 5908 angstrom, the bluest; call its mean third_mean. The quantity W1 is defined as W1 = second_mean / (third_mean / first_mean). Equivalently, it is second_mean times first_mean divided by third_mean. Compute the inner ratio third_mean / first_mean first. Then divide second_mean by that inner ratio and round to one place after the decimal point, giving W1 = 11.8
